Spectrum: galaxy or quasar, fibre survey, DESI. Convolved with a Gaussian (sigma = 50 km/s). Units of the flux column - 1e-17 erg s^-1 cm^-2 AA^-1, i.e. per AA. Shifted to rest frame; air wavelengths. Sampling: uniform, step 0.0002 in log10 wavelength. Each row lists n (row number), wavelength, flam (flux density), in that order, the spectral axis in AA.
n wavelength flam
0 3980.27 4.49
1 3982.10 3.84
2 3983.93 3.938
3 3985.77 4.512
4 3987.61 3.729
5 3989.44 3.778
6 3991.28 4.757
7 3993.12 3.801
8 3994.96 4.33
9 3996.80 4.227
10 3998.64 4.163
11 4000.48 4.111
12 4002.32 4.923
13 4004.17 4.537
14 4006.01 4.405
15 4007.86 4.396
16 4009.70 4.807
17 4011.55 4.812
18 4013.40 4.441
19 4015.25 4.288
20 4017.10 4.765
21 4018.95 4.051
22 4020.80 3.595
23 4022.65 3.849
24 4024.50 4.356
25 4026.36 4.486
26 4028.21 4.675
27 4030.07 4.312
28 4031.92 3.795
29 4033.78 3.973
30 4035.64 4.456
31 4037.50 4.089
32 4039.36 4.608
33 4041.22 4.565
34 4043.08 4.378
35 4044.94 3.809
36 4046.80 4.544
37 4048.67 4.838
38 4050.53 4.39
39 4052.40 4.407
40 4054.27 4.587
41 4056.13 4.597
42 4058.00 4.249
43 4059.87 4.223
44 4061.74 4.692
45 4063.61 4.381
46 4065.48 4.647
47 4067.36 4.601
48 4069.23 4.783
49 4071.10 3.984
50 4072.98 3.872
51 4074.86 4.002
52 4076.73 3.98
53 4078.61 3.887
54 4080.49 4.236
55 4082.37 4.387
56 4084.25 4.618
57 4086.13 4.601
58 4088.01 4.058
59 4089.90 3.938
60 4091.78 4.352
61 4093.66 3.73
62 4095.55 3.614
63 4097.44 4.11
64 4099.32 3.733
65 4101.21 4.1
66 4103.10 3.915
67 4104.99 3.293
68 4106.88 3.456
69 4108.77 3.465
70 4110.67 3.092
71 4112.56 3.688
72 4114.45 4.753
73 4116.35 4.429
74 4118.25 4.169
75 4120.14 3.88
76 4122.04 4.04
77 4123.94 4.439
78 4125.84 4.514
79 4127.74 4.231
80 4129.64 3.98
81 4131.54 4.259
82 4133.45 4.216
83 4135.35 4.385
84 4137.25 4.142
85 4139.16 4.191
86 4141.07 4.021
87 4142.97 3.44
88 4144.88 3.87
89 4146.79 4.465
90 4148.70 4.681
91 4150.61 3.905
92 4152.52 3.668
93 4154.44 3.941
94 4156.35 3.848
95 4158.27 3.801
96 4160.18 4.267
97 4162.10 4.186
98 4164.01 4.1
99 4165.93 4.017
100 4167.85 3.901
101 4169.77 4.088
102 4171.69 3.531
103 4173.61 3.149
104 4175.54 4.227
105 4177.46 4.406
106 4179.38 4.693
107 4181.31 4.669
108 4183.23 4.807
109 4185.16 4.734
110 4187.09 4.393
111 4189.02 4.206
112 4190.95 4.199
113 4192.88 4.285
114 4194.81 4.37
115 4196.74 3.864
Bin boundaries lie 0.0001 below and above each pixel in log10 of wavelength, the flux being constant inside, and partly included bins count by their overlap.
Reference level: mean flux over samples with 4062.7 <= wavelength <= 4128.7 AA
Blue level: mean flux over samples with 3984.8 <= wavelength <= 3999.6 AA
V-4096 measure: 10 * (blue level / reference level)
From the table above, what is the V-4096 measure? 10.2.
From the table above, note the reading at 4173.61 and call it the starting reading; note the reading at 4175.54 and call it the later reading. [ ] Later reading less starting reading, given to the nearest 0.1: 1.1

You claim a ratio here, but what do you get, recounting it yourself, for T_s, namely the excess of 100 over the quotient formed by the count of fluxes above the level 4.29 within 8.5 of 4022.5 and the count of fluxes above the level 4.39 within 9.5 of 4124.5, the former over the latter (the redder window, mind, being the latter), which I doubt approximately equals 98.3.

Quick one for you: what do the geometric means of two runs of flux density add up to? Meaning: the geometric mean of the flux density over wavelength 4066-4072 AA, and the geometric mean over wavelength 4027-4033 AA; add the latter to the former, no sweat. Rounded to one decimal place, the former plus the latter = 8.7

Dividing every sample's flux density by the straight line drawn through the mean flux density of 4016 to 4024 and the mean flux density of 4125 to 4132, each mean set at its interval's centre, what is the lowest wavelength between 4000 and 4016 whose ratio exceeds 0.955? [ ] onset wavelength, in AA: 4000.48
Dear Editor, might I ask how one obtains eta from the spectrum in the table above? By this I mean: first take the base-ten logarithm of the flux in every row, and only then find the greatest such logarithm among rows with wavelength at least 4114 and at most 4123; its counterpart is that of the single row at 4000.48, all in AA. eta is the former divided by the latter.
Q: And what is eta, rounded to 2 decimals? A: 1.10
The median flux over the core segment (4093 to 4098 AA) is 3.73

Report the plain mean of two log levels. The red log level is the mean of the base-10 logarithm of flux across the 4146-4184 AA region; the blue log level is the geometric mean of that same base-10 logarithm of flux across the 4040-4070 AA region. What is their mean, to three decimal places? 0.631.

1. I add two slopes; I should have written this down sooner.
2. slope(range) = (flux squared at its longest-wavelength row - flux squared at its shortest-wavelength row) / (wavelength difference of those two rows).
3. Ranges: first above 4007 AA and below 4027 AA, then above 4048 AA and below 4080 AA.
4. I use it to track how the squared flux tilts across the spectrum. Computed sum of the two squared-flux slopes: -0.23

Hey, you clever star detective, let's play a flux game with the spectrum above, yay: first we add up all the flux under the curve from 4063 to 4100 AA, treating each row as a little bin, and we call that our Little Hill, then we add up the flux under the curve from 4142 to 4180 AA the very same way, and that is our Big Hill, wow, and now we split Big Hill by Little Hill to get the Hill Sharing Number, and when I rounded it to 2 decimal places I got 0.98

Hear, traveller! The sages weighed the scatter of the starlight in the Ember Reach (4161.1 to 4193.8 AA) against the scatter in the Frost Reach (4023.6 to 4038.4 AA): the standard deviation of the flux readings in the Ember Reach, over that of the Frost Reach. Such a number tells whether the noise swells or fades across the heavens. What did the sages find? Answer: 1.5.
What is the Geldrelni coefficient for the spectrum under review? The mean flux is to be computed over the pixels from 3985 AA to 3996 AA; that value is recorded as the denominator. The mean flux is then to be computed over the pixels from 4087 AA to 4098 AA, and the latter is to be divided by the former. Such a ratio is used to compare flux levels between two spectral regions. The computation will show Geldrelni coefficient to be 0.956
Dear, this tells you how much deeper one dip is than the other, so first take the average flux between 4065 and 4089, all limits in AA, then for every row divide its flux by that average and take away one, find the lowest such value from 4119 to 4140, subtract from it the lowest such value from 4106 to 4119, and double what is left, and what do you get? 0.37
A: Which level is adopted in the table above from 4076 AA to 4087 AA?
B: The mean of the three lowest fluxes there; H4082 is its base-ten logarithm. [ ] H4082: 0.606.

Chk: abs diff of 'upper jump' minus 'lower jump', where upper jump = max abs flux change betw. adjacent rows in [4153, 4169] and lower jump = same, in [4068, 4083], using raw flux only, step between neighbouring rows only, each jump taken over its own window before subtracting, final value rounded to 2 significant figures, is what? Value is 0.33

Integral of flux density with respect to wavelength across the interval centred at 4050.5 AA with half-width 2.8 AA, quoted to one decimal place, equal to 25.4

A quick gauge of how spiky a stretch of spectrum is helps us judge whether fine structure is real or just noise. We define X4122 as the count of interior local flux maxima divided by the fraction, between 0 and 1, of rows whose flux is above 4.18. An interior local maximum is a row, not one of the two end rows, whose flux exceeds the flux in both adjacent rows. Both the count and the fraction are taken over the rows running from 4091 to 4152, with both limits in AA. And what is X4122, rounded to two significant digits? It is 24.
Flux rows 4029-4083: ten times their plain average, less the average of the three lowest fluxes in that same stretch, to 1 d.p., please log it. 39.4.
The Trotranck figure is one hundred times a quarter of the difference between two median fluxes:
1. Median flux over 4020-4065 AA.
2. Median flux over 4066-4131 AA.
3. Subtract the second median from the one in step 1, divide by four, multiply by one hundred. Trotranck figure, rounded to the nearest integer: 9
